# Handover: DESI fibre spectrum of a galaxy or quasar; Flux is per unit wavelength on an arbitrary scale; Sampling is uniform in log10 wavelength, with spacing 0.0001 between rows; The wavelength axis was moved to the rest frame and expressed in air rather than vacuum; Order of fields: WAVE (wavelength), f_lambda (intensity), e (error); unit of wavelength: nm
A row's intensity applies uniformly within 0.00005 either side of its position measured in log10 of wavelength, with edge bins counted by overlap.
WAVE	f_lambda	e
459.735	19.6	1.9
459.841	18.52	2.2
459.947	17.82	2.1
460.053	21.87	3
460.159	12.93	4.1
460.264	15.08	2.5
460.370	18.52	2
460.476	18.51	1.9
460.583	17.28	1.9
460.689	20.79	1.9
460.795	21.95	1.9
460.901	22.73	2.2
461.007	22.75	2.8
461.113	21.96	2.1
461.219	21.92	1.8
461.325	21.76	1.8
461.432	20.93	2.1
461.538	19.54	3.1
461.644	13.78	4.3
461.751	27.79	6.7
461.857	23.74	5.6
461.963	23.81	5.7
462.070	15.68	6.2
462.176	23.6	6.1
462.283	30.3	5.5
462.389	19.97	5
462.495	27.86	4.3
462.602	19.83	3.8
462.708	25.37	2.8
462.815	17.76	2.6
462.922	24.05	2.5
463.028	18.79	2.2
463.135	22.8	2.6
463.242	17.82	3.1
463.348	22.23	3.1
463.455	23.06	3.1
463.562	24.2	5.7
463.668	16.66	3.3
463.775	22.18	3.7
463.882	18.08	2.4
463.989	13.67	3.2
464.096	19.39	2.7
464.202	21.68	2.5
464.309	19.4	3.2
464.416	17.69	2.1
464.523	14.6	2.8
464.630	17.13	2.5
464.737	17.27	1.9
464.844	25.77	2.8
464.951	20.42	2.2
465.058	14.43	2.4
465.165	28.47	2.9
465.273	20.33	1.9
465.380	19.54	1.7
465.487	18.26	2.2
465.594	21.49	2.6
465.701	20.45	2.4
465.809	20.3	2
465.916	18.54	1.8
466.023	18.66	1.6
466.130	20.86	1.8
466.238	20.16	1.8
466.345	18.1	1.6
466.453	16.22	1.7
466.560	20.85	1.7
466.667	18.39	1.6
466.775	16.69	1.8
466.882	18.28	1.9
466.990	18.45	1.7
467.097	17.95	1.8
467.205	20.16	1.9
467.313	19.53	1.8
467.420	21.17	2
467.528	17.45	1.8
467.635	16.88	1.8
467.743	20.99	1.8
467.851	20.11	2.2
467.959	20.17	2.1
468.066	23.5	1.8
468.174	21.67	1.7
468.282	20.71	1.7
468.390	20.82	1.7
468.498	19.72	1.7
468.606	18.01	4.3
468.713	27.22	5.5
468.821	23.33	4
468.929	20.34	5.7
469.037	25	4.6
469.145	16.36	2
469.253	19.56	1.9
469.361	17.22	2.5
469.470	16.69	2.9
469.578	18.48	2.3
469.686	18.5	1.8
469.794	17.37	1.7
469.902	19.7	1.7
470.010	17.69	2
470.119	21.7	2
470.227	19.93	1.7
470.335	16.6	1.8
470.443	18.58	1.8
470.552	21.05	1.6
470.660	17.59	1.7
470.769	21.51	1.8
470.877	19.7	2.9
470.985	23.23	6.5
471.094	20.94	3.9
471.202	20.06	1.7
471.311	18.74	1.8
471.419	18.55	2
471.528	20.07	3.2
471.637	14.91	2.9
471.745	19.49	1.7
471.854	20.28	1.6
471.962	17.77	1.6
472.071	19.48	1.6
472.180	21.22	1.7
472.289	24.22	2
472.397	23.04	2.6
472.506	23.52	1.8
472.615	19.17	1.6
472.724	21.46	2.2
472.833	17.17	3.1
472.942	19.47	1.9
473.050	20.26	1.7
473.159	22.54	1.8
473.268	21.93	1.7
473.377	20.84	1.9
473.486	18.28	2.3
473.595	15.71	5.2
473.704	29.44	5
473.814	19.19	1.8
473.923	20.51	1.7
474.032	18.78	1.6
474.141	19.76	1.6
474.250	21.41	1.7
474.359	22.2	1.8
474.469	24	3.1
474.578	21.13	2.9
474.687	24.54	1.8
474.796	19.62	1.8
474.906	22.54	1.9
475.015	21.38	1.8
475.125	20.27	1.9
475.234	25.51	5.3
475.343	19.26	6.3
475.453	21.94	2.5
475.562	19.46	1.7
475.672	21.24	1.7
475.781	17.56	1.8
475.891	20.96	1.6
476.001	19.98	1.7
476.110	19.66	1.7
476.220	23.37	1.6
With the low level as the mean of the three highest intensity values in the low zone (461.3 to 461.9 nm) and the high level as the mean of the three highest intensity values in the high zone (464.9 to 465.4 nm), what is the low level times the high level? 564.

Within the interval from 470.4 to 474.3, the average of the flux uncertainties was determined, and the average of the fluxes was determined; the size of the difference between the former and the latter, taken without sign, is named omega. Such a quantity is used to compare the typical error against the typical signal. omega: 18.0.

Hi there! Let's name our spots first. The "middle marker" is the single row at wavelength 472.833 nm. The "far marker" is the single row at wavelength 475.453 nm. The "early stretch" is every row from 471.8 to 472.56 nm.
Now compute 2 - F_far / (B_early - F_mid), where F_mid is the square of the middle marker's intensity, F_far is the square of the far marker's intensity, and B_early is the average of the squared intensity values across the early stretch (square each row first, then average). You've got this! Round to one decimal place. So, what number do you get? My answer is -0.9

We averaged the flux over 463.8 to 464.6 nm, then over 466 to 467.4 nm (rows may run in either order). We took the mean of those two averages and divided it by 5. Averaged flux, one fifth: 3.7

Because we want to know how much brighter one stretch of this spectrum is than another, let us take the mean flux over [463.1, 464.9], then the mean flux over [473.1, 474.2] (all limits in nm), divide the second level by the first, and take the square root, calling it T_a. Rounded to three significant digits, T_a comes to 1.03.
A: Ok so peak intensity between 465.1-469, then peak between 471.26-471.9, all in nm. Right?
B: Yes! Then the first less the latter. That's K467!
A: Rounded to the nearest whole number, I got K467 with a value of 8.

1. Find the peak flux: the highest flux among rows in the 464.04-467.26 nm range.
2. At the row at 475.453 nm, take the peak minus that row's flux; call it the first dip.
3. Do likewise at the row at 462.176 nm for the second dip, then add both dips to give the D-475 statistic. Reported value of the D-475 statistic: 11.4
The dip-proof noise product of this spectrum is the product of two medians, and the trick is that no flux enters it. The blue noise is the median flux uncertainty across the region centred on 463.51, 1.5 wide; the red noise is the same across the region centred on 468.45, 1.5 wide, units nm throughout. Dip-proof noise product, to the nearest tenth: 5.9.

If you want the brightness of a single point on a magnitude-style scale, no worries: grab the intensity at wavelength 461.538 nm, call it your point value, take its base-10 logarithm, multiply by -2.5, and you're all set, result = -3.227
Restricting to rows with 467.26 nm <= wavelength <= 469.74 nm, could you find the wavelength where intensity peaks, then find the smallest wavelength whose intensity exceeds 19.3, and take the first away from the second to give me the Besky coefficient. -1.40 nm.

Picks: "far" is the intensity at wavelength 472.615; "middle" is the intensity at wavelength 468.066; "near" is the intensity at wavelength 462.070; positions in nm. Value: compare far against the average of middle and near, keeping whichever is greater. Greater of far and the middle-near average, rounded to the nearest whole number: 20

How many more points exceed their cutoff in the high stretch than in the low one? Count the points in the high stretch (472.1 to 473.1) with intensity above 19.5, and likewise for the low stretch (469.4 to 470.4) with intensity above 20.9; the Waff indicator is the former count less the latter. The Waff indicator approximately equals 5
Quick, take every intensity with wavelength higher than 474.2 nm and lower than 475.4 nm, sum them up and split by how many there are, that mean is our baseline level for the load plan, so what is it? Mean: 22.0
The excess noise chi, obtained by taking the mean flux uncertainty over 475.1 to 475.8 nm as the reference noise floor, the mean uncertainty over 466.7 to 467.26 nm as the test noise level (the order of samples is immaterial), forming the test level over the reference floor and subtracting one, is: -0.4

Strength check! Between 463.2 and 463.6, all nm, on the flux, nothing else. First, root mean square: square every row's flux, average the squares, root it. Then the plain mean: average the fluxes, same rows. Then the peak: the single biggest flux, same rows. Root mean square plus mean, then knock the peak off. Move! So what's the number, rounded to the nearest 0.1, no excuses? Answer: 19.6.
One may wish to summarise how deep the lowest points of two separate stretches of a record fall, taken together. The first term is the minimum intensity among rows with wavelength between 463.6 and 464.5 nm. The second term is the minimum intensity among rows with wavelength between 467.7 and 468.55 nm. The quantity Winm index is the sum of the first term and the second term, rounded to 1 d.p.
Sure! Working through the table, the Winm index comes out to 33.4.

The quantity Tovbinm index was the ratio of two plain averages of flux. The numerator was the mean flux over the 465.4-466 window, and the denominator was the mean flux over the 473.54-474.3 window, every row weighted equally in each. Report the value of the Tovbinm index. 0.96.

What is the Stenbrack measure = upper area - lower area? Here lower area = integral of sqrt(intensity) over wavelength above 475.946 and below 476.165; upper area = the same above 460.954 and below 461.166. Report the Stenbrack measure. 0.028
